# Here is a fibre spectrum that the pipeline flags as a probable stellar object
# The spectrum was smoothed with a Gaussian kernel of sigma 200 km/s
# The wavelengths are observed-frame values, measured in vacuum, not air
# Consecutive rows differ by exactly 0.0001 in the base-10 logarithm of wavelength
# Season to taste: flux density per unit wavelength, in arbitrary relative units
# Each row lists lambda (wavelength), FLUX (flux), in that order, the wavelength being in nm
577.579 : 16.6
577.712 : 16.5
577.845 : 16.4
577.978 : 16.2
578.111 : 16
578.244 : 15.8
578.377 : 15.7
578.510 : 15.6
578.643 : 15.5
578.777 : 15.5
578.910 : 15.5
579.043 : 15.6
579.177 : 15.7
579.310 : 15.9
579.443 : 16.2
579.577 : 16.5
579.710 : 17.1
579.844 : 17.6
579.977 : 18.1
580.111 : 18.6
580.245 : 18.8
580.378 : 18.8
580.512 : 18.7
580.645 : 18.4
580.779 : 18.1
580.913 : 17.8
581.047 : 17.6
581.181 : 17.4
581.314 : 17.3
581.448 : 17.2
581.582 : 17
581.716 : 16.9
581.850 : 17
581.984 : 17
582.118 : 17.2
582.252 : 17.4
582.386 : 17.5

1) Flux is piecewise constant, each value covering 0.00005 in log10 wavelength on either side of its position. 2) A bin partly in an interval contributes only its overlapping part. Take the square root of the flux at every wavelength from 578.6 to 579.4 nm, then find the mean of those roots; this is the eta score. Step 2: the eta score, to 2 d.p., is 3.95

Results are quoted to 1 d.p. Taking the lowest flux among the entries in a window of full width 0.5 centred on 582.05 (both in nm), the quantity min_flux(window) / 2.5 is 6.8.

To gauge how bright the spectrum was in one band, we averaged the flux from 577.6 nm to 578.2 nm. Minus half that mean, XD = -8.1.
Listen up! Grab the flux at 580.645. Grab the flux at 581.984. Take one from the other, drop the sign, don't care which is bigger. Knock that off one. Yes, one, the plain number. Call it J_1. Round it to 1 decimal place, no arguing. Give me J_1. -0.4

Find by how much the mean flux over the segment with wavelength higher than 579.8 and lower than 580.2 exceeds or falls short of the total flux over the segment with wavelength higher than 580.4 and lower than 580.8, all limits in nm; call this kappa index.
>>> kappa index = -37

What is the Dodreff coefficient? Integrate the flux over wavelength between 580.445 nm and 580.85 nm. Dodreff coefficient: 7.4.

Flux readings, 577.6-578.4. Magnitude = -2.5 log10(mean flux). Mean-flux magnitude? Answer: -3.02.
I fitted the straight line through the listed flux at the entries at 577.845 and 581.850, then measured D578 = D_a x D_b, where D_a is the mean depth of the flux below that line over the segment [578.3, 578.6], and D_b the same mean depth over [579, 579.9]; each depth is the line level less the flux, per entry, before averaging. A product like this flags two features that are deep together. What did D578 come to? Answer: 0.2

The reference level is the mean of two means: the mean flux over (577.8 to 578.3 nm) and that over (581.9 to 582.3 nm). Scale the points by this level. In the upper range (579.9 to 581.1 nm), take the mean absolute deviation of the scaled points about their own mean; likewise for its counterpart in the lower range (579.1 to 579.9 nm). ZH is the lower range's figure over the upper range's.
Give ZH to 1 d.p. 1.5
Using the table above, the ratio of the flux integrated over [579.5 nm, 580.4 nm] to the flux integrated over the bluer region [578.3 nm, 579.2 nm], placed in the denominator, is 1.15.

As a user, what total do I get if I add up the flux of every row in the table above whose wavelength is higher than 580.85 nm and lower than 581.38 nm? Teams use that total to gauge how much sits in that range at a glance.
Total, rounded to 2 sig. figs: 70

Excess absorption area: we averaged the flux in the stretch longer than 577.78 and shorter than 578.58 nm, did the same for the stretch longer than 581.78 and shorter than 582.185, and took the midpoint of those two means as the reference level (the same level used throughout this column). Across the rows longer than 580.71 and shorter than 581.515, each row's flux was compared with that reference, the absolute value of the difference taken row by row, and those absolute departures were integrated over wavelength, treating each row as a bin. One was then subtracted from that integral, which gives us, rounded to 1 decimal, -0.2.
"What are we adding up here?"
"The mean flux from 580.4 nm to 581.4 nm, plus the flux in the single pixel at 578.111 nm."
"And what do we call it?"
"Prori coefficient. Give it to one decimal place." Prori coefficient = 33.9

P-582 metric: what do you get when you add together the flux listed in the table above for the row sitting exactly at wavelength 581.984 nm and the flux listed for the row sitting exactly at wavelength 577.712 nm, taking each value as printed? 33.50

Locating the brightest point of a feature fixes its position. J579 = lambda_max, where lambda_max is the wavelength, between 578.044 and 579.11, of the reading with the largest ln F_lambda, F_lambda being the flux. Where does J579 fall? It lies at 578.111 nm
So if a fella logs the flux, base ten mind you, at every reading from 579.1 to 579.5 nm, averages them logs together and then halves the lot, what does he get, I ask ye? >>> 0.601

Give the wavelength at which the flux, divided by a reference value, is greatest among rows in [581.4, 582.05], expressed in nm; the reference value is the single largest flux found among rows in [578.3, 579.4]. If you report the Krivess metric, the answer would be 581.448 nm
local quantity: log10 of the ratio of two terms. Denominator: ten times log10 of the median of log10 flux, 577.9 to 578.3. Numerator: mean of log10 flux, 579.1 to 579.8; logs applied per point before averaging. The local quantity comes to 0.177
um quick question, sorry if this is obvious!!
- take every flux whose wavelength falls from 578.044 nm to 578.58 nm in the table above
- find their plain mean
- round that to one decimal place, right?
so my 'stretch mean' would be 15.8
